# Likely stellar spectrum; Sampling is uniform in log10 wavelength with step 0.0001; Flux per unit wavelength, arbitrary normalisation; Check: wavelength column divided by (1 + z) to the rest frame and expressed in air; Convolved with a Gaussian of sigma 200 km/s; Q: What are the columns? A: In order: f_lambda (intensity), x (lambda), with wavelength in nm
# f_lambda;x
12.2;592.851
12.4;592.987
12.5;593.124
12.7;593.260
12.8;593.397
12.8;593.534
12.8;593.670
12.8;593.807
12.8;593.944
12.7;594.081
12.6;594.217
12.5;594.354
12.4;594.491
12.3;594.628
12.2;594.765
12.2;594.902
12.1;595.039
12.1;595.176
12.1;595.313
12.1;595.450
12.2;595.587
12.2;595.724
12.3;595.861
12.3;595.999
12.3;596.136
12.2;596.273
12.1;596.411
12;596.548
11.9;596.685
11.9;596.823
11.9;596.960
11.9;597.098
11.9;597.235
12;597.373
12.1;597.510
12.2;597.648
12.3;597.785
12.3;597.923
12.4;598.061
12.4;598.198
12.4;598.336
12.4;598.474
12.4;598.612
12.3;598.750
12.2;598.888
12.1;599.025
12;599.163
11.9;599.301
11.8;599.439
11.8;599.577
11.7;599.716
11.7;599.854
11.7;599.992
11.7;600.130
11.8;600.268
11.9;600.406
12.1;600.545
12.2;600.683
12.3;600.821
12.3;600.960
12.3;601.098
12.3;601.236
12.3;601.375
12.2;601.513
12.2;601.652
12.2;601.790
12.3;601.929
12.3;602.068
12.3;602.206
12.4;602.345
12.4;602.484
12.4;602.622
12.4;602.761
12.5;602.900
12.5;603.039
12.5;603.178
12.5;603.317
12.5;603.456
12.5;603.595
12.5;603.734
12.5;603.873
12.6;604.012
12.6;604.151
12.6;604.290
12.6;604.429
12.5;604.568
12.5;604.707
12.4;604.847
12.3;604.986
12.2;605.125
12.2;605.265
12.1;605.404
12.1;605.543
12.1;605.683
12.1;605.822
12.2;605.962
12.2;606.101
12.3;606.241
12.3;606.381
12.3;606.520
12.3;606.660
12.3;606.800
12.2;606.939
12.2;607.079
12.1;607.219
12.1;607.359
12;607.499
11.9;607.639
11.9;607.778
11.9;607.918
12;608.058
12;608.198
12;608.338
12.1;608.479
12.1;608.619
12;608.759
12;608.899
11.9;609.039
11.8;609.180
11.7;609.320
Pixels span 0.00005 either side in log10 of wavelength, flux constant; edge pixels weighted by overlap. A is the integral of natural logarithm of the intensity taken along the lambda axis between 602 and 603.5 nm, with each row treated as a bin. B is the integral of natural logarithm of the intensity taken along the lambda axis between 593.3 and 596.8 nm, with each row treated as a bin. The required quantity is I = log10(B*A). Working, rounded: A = 4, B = 8.8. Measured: 1.52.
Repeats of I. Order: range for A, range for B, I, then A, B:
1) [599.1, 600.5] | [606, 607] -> 0.94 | 3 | 2.5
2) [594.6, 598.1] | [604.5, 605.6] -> 1.38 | 9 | 2.8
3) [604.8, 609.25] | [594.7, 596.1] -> 1.59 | 11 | 3.5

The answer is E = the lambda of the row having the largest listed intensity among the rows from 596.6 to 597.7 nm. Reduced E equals 597.648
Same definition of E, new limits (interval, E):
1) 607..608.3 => 607.079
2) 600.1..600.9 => 600.821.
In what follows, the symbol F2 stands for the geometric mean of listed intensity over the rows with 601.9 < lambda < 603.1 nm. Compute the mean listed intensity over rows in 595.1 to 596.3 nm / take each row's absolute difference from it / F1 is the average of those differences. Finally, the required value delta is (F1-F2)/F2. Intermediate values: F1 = 0.067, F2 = 12.4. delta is -0.995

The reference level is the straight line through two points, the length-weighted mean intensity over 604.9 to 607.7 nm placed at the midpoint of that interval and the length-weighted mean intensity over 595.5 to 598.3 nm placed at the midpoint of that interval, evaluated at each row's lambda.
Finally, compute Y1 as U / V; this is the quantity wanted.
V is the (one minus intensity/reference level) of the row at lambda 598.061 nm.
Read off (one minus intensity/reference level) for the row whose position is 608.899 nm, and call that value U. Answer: -0.7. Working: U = 0.015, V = -0.021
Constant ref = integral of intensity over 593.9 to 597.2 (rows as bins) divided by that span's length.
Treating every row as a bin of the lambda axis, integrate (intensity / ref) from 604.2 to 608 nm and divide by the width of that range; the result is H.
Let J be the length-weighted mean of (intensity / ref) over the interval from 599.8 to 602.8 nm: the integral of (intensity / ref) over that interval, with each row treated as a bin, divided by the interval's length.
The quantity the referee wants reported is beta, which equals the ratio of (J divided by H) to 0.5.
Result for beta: 1.99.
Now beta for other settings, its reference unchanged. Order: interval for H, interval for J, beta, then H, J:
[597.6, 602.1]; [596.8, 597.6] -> 1.97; 0.99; 0.98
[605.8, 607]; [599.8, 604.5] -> 2.01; 1.00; 1.01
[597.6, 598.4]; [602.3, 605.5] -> 2.02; 1.01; 1.02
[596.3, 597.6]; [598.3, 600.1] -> 2.01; 0.98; 0.98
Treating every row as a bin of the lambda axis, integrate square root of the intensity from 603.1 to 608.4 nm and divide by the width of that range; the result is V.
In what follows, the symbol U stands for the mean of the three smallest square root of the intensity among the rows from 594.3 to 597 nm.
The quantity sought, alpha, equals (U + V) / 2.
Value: 3.48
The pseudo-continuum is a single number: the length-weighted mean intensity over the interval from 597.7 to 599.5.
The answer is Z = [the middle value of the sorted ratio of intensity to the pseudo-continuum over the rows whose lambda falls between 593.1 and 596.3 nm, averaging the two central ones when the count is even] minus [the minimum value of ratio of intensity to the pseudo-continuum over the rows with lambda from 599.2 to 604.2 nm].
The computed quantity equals 0.049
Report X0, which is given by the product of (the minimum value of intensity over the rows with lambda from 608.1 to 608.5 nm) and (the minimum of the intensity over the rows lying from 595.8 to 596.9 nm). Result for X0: 143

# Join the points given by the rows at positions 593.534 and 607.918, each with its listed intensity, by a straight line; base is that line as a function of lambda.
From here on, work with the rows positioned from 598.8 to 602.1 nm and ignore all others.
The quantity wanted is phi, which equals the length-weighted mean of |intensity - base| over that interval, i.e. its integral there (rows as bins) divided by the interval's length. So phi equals 0.32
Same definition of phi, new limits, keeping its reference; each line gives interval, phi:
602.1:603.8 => 0.24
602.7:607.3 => 0.27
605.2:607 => 0.19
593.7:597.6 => 0.45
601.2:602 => 0.06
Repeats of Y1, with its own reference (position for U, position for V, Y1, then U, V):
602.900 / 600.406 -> -1.3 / -0.028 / 0.021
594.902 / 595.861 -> 0.4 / -0.005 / -0.013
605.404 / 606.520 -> -0.6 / 0.006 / -0.010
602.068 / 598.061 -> 0.5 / -0.011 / -0.021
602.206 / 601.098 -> 1.0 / -0.011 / -0.012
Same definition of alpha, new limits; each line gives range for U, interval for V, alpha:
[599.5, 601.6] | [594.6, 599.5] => 3.45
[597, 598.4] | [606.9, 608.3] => 3.46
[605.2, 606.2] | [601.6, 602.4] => 3.49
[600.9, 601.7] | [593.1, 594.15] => 3.53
